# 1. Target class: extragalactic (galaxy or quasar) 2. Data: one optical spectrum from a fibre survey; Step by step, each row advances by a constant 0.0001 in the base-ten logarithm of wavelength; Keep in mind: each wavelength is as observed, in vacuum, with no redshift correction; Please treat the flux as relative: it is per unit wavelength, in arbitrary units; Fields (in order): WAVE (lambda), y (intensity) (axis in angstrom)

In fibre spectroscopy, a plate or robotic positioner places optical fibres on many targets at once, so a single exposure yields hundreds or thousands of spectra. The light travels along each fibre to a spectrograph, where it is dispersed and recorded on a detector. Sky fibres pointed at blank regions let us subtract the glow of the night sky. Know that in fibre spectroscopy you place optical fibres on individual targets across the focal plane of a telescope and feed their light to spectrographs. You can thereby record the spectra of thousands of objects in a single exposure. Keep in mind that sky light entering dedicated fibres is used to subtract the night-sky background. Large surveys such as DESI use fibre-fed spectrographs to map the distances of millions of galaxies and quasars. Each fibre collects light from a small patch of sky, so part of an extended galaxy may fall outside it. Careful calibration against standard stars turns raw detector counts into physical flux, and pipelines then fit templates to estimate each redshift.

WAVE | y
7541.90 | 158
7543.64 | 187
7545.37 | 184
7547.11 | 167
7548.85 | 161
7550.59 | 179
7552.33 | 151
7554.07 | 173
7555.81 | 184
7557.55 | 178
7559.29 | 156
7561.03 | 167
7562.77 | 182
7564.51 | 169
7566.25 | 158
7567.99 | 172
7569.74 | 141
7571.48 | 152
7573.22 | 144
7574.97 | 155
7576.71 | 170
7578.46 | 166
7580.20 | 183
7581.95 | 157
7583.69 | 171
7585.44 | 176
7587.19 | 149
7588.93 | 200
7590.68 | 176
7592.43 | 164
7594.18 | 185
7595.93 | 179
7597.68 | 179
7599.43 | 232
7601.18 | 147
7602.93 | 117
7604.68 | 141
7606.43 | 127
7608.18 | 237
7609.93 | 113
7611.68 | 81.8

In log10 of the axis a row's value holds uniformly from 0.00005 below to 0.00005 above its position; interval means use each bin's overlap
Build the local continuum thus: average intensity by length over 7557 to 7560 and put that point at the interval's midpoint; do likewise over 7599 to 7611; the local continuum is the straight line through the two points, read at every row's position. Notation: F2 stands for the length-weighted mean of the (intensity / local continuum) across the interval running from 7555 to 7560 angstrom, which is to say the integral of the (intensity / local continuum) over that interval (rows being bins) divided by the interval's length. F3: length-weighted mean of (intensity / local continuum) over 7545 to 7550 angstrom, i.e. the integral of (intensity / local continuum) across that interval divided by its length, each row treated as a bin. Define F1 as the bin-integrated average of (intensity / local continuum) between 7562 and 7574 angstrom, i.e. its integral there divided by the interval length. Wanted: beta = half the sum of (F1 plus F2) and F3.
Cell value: 1.51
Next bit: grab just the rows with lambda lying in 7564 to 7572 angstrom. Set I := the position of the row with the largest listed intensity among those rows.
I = 7567.99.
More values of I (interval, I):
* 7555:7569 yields 7555.81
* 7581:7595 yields 7588.93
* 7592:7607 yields 7599.43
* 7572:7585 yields 7580.20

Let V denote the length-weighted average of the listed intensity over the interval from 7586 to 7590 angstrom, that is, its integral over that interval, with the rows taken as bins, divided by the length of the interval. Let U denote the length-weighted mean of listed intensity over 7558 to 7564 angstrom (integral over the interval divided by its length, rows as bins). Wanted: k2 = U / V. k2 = 0.97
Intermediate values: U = 169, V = 175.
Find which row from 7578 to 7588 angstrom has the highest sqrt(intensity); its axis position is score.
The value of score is 7580.20 angstrom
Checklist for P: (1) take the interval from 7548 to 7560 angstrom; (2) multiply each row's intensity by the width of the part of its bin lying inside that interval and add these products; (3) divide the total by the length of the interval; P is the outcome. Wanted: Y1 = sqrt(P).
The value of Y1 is 13.0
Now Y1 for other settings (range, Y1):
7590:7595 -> 13.2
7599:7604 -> 12.6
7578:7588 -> 12.9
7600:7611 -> 12.2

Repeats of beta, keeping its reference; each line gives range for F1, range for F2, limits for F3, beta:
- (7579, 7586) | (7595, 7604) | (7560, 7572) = 1.57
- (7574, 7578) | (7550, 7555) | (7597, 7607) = 1.50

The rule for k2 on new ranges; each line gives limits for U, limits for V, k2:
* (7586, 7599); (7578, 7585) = 1.05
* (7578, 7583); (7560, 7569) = 1.00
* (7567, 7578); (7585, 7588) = 0.97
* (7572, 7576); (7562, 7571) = 0.92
